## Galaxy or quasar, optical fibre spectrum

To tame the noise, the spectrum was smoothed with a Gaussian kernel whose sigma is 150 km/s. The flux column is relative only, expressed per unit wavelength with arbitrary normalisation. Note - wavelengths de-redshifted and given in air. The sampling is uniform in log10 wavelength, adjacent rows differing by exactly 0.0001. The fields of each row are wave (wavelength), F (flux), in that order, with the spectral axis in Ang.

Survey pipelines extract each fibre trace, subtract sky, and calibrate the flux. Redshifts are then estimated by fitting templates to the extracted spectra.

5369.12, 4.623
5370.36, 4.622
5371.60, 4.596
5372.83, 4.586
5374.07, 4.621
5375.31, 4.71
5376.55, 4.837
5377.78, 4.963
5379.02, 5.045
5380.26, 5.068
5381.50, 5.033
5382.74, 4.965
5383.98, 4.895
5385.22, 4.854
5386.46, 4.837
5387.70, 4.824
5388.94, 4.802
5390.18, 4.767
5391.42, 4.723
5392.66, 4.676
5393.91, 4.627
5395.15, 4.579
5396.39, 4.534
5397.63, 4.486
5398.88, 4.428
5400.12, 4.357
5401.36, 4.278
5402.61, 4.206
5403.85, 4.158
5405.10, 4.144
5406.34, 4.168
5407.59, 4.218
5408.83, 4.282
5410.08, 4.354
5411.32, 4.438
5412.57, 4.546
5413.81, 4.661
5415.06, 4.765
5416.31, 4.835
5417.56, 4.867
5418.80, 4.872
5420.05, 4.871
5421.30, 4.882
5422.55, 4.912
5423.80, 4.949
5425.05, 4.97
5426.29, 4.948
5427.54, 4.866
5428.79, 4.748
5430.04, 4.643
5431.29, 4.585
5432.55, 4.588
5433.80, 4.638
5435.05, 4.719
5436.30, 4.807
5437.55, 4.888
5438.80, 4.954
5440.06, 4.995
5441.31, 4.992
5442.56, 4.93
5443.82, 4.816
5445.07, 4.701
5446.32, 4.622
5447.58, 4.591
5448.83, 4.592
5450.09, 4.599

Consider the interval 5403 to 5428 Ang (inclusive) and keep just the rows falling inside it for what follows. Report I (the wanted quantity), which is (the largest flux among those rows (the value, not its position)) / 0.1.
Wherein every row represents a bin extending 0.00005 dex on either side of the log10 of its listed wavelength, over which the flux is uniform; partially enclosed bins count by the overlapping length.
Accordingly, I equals 49.7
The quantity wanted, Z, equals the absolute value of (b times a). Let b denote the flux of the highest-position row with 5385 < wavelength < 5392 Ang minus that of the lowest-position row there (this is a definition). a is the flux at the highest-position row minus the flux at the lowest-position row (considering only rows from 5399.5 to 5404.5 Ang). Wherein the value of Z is 0.026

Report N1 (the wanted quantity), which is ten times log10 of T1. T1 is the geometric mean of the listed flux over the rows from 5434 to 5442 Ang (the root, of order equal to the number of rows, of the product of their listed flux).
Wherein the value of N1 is 6.89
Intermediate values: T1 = 4.89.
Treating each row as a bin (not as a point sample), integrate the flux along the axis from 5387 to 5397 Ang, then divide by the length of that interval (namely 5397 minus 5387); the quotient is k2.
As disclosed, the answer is 4.69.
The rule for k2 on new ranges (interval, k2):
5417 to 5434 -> 4.81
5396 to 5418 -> 4.42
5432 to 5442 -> 4.83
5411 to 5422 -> 4.76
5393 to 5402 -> 4.47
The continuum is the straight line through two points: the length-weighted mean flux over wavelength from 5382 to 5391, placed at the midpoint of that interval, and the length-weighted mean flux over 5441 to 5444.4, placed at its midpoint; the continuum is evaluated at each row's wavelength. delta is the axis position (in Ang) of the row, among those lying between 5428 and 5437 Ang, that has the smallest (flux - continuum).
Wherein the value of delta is 5431.29 Ang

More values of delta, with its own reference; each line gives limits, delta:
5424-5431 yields 5430.04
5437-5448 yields 5447.58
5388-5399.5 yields 5398.88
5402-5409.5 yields 5405.10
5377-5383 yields 5382.74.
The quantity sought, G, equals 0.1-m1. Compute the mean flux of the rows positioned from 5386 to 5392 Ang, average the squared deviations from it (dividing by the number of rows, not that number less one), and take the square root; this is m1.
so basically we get 0.06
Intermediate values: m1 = 0.04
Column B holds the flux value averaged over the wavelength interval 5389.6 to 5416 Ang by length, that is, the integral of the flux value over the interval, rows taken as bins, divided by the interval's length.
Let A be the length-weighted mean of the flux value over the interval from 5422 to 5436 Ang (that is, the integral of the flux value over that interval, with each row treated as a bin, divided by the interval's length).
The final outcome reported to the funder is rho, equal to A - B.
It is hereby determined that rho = 0.33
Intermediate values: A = 4.78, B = 4.45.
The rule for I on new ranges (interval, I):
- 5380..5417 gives 50.7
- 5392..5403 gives 46.8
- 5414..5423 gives 49.1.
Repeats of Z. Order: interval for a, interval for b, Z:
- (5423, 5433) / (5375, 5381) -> 0.129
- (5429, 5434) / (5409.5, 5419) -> 0.003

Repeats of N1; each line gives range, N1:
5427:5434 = 6.70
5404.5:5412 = 6.30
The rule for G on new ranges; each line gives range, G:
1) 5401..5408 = 0.05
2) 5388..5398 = -0.01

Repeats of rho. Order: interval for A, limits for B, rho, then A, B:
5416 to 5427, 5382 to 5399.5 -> 0.19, 4.90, 4.72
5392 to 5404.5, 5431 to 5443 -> -0.38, 4.43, 4.81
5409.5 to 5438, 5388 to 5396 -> 0.06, 4.76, 4.70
